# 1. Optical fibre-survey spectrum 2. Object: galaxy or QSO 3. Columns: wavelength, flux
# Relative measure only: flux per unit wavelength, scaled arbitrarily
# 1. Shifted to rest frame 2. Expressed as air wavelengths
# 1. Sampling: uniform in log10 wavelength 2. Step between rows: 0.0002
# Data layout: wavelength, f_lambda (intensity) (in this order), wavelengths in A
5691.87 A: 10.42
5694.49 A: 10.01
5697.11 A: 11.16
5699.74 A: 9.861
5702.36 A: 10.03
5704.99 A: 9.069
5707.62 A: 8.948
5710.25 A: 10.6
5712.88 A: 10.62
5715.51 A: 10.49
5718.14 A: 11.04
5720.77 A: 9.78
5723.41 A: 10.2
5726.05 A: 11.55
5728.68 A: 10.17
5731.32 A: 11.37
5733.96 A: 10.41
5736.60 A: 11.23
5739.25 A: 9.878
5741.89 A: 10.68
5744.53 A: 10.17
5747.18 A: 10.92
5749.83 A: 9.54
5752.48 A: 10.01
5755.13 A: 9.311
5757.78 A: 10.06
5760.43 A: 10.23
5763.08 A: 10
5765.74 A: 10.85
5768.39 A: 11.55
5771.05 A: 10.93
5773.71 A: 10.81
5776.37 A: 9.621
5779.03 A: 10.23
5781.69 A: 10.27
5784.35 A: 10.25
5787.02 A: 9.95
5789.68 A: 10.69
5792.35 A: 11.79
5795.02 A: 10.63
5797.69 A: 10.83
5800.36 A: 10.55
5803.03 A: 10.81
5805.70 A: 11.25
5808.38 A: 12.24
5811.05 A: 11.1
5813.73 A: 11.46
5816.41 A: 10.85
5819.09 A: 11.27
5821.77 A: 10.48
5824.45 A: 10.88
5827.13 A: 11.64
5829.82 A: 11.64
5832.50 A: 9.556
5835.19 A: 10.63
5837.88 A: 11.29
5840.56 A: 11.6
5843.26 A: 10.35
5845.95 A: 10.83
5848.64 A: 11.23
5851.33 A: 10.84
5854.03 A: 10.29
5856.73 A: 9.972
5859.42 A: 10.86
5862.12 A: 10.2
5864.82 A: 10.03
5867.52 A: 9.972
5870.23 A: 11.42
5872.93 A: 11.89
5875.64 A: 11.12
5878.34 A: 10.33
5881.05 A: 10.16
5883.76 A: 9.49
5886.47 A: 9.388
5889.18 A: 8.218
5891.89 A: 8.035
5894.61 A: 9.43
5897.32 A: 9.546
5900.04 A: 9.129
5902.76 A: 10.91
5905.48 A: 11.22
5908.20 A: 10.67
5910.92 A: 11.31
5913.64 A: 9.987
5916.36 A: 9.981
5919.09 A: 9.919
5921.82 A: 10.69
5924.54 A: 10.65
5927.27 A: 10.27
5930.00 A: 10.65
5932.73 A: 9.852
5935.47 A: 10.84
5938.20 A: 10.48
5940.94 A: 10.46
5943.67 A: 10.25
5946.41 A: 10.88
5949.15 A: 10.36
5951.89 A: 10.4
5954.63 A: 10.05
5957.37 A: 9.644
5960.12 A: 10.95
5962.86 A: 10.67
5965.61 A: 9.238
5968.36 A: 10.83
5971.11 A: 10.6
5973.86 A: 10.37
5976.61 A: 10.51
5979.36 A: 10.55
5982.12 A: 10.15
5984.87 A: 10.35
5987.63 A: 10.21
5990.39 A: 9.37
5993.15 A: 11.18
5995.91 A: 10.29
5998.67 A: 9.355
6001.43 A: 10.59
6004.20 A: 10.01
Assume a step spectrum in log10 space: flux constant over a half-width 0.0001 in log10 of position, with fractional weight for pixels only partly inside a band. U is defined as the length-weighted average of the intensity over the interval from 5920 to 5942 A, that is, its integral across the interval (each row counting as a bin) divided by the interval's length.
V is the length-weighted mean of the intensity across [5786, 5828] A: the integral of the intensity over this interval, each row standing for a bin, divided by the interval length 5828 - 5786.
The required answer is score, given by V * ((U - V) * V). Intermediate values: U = 10.5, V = 11.0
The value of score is -68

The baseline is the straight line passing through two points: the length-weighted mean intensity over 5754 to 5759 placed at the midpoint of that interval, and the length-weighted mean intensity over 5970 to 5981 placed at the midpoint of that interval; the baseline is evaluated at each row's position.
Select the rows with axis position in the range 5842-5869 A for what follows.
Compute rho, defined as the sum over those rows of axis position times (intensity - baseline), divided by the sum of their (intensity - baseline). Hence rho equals 5850.0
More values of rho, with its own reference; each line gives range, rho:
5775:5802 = 5792.0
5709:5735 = 5722.4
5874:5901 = 5894.5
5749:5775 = 5768.1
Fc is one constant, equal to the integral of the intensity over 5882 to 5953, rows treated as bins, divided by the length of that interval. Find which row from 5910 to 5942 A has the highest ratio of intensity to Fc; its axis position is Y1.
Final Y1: 5910.92 A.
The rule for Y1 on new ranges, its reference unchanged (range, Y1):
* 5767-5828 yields 5808.38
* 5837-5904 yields 5872.93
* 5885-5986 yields 5910.92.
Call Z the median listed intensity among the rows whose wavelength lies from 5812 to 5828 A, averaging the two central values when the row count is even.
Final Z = 11.1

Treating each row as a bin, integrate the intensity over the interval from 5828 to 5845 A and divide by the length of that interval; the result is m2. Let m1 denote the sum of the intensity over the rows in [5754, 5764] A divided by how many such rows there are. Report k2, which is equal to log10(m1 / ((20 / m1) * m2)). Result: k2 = -0.35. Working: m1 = 9.9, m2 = 10.9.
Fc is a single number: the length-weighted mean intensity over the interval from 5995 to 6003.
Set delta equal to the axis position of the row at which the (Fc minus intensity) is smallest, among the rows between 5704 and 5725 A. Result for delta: 5718.14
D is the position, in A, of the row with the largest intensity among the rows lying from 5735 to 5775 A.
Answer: 5768.39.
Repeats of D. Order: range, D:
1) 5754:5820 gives 5808.38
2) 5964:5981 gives 5968.36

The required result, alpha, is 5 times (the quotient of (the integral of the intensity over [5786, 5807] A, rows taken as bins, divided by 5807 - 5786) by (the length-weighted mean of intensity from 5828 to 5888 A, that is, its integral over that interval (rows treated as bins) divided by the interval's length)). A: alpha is 5.11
